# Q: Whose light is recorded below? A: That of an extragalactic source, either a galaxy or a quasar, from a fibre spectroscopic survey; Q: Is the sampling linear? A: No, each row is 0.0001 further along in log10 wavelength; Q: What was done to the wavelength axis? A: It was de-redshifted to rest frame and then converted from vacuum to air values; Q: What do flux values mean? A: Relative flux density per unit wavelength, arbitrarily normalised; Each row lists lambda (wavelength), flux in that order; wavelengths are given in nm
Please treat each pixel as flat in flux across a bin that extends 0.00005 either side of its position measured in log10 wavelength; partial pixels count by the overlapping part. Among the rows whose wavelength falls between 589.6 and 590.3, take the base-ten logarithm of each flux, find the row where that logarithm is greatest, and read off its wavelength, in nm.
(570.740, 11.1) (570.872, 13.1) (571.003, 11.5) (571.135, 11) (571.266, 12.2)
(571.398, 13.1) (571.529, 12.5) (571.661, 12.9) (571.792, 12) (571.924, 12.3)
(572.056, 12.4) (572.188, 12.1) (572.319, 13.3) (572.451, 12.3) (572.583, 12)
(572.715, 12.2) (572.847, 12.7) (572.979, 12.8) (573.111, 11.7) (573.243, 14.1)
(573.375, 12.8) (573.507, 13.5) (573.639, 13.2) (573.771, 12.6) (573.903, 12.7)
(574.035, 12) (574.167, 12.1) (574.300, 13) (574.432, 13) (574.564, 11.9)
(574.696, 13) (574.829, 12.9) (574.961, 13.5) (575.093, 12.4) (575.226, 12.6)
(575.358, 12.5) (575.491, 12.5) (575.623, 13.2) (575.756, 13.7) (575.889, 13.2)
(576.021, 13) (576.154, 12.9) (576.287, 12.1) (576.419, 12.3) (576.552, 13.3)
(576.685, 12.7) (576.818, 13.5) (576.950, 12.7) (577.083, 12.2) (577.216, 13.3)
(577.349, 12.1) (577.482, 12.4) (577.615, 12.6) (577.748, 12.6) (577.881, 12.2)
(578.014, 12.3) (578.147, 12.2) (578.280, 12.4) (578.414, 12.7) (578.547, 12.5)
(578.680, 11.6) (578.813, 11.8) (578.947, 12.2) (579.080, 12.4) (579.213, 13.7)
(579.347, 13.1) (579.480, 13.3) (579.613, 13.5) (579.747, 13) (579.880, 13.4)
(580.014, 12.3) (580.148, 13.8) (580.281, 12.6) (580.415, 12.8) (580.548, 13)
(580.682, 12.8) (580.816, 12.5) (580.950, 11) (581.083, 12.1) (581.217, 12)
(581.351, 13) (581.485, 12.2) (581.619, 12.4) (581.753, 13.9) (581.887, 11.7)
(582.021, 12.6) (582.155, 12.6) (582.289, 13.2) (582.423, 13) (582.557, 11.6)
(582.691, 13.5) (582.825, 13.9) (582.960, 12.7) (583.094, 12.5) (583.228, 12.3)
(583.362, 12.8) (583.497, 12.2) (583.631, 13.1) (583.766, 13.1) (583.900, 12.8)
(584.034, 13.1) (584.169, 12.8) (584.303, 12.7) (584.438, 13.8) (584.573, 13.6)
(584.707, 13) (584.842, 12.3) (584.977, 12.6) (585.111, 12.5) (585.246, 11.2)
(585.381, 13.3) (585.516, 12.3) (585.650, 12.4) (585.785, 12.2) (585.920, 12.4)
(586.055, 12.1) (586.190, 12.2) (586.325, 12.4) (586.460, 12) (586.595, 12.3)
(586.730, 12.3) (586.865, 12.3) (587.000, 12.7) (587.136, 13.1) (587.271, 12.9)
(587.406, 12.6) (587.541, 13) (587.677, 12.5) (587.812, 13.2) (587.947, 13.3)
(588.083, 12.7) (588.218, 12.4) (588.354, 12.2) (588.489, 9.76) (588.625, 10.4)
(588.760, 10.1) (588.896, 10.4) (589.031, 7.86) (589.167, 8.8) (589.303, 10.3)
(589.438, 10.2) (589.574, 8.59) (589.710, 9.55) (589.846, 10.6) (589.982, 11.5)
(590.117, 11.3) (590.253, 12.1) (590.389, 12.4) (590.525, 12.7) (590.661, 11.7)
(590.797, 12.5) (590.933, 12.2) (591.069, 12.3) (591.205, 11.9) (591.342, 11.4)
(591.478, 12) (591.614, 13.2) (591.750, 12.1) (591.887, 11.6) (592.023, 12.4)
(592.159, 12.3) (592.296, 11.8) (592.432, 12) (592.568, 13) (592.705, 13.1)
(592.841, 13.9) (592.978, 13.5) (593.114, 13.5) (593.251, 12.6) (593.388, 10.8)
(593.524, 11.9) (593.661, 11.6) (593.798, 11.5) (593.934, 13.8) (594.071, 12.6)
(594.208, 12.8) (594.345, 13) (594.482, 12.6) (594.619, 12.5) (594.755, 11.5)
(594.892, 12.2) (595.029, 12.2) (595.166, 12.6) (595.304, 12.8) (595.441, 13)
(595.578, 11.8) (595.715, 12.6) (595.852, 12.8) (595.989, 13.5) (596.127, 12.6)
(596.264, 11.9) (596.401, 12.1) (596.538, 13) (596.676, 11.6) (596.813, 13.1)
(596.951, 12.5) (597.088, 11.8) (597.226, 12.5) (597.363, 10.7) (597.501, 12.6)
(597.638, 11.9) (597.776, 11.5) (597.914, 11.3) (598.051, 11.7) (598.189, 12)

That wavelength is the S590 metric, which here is 590.253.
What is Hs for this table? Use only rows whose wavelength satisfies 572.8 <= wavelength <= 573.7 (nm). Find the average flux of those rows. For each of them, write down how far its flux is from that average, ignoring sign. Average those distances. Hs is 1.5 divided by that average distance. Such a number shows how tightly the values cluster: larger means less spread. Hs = 2.8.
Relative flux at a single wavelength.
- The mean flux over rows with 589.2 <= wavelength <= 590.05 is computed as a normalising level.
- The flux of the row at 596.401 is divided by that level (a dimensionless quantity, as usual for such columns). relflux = 1.20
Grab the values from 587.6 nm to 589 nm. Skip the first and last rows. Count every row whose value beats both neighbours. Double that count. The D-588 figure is 4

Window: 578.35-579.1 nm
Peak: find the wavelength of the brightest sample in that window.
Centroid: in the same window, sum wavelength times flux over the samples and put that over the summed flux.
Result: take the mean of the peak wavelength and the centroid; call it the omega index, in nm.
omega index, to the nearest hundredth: 578.58 nm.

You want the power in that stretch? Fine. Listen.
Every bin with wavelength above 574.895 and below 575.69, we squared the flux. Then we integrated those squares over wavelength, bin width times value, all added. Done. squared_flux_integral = 130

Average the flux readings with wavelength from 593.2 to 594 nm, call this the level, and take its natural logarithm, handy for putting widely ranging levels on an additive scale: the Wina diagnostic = 2.49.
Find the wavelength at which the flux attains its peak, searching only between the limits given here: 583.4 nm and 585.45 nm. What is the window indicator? 584.438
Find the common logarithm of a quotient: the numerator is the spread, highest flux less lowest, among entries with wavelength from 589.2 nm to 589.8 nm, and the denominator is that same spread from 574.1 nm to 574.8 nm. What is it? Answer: 0.19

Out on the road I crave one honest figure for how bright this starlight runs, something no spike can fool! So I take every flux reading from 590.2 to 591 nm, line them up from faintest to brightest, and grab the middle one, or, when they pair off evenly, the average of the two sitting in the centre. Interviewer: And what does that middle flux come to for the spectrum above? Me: 12.3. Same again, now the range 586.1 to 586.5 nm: 12.2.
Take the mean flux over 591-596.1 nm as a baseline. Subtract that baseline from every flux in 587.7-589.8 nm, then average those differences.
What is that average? -1.8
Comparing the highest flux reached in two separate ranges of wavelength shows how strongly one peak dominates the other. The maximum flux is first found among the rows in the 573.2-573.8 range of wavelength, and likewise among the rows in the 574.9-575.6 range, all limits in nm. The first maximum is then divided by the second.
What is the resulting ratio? 1.04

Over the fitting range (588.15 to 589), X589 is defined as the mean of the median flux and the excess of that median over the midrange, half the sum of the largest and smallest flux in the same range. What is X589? 4.86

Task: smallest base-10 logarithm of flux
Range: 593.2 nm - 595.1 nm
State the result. 1.03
